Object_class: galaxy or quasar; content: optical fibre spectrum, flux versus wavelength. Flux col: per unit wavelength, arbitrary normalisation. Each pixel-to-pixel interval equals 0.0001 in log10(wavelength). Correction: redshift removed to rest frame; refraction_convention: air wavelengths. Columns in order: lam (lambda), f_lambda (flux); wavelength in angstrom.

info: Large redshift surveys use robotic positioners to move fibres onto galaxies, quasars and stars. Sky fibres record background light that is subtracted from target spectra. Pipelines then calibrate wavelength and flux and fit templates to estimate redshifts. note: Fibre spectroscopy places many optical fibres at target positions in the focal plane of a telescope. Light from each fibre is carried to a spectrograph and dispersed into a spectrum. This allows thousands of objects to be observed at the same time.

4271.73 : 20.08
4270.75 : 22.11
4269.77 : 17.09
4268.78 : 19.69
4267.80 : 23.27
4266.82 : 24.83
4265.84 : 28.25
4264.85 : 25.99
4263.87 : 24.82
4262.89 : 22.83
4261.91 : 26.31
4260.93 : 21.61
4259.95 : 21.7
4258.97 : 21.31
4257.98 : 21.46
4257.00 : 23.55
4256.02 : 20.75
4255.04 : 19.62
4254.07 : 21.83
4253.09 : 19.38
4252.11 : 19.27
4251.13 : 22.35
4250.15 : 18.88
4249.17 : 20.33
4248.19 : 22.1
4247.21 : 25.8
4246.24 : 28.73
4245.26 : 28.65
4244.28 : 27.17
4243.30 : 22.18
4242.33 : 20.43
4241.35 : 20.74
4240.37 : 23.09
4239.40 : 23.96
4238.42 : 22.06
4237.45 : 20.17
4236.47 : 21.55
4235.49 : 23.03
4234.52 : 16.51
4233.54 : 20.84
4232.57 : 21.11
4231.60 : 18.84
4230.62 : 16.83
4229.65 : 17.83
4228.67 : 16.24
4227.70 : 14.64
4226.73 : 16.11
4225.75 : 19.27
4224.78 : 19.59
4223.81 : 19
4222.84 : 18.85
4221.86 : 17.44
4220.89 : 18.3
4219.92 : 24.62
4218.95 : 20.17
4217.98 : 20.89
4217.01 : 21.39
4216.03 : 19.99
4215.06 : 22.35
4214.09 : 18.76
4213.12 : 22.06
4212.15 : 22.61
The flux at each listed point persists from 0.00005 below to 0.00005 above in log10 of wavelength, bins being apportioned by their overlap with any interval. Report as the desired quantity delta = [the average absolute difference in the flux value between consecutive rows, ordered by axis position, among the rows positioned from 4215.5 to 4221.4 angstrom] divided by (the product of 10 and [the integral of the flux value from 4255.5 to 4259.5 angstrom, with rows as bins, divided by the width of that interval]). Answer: 0.012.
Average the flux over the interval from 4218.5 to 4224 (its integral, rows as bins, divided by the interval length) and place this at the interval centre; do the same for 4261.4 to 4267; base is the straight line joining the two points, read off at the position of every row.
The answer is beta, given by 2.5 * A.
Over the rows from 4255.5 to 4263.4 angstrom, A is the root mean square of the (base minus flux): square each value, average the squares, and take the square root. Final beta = 7.3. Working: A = 2.91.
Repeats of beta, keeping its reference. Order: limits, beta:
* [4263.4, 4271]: 11.2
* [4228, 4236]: 7.9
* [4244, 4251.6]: 9.9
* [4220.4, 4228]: 7.2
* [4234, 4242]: 5.4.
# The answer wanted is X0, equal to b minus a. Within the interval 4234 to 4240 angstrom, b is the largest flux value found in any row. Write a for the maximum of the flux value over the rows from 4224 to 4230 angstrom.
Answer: 4.4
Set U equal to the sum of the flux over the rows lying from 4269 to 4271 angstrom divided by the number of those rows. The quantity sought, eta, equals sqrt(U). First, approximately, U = 19.6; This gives 4.43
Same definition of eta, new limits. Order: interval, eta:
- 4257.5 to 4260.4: 4.64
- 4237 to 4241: 4.72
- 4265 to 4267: 5.15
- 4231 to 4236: 4.48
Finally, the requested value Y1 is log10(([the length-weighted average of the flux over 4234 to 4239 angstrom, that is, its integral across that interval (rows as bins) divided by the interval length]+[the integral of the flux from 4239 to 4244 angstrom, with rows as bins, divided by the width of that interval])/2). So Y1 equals 1.33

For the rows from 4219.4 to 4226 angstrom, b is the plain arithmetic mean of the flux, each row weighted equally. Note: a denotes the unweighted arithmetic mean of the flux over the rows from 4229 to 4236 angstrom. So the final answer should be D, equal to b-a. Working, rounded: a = 19.3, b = 19.6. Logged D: 0.3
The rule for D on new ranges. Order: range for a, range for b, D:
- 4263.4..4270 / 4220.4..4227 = -5.1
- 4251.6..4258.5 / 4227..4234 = -2.8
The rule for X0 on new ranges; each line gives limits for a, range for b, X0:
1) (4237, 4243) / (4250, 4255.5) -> -1.6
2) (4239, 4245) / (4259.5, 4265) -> -0.9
